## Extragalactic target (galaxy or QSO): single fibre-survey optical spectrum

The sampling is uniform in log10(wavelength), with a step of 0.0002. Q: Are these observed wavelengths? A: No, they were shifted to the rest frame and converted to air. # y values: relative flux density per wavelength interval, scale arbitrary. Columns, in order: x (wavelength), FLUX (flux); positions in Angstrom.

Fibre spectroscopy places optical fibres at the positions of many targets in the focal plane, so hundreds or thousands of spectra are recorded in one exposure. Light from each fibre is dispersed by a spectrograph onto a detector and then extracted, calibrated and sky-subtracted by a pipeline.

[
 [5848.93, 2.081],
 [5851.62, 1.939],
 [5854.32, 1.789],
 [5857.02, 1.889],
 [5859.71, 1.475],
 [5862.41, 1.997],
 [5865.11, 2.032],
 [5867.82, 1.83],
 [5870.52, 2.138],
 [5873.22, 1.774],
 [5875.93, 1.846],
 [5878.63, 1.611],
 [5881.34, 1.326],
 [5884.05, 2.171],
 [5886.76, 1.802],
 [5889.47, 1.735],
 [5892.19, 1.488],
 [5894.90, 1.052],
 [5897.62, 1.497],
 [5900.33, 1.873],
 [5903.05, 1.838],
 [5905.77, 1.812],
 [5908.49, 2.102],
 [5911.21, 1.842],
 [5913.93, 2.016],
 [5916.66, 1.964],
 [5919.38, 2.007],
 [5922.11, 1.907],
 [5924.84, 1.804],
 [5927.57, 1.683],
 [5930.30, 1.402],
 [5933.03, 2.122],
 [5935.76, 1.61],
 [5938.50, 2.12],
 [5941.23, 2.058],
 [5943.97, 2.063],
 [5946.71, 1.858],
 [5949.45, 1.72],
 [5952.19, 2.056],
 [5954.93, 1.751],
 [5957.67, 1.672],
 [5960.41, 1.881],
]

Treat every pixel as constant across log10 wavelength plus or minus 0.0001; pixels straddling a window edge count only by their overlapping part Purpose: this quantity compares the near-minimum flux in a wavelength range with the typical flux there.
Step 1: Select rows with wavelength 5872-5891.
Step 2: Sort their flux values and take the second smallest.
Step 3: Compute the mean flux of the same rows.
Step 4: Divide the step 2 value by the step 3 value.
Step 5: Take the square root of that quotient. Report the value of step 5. 0.96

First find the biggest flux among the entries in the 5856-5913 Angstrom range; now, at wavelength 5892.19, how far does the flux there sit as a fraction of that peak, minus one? -0.31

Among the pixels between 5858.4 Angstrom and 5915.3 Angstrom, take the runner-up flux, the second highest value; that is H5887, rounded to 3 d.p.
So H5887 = 2.138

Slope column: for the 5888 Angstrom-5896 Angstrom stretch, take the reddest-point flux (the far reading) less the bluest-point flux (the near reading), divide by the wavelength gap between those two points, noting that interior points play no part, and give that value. -0.13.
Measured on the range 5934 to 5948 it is 0.02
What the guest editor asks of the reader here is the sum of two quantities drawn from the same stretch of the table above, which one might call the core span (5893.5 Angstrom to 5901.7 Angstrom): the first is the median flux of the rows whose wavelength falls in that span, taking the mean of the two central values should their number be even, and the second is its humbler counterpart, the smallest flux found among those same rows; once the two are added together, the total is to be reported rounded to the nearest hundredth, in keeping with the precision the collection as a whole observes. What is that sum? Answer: 2.55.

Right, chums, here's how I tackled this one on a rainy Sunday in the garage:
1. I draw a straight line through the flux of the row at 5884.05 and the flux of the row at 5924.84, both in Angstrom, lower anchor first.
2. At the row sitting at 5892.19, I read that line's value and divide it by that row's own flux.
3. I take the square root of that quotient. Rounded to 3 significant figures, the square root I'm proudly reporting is 1.19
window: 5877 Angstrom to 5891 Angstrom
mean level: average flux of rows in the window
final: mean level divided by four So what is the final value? 0.43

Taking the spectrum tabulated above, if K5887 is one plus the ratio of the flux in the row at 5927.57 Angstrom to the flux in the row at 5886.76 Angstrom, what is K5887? 1.93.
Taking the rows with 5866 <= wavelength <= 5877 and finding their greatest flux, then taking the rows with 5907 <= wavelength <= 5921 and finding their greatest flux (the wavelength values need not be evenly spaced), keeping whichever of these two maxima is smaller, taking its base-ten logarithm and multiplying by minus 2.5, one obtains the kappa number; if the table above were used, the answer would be -0.81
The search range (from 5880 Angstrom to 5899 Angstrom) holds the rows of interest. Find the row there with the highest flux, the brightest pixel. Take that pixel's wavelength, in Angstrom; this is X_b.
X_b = 5884.05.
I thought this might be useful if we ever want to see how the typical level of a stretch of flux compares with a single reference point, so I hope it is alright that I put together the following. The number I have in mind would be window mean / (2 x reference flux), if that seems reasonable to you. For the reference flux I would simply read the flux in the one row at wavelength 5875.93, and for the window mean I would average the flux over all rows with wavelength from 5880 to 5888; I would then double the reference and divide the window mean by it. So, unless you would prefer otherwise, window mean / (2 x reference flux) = 0.478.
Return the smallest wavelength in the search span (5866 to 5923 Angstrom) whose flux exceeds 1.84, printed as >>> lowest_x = 5870.52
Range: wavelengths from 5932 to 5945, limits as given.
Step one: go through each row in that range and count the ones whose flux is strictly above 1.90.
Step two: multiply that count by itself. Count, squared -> 16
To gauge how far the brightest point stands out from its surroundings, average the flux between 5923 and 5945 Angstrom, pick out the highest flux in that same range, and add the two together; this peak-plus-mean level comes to 3.98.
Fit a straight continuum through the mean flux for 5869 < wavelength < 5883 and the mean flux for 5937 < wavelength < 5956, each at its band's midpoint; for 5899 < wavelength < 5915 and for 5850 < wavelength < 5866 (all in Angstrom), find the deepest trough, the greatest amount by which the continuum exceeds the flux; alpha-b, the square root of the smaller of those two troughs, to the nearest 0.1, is 0.1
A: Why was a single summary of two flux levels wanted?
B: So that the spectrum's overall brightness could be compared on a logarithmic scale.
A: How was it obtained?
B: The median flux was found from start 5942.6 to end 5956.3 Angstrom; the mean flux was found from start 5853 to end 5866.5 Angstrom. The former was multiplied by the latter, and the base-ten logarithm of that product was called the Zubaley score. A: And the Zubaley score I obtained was 0.533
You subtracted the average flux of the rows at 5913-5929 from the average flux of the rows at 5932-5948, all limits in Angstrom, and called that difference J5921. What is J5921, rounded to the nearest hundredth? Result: 0.08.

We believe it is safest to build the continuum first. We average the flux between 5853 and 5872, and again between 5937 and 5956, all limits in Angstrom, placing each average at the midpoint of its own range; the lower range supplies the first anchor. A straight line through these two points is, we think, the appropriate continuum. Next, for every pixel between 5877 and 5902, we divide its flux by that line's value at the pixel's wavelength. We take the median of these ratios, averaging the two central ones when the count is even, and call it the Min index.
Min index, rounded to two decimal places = 0.85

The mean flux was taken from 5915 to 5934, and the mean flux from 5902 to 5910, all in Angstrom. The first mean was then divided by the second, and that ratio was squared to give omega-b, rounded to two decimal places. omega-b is 0.92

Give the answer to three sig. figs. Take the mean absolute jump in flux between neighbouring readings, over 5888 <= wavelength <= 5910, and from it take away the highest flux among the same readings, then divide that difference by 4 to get -0.459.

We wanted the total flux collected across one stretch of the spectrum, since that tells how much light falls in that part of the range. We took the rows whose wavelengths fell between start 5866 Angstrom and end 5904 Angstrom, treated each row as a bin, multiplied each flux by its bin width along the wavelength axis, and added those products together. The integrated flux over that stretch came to 65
